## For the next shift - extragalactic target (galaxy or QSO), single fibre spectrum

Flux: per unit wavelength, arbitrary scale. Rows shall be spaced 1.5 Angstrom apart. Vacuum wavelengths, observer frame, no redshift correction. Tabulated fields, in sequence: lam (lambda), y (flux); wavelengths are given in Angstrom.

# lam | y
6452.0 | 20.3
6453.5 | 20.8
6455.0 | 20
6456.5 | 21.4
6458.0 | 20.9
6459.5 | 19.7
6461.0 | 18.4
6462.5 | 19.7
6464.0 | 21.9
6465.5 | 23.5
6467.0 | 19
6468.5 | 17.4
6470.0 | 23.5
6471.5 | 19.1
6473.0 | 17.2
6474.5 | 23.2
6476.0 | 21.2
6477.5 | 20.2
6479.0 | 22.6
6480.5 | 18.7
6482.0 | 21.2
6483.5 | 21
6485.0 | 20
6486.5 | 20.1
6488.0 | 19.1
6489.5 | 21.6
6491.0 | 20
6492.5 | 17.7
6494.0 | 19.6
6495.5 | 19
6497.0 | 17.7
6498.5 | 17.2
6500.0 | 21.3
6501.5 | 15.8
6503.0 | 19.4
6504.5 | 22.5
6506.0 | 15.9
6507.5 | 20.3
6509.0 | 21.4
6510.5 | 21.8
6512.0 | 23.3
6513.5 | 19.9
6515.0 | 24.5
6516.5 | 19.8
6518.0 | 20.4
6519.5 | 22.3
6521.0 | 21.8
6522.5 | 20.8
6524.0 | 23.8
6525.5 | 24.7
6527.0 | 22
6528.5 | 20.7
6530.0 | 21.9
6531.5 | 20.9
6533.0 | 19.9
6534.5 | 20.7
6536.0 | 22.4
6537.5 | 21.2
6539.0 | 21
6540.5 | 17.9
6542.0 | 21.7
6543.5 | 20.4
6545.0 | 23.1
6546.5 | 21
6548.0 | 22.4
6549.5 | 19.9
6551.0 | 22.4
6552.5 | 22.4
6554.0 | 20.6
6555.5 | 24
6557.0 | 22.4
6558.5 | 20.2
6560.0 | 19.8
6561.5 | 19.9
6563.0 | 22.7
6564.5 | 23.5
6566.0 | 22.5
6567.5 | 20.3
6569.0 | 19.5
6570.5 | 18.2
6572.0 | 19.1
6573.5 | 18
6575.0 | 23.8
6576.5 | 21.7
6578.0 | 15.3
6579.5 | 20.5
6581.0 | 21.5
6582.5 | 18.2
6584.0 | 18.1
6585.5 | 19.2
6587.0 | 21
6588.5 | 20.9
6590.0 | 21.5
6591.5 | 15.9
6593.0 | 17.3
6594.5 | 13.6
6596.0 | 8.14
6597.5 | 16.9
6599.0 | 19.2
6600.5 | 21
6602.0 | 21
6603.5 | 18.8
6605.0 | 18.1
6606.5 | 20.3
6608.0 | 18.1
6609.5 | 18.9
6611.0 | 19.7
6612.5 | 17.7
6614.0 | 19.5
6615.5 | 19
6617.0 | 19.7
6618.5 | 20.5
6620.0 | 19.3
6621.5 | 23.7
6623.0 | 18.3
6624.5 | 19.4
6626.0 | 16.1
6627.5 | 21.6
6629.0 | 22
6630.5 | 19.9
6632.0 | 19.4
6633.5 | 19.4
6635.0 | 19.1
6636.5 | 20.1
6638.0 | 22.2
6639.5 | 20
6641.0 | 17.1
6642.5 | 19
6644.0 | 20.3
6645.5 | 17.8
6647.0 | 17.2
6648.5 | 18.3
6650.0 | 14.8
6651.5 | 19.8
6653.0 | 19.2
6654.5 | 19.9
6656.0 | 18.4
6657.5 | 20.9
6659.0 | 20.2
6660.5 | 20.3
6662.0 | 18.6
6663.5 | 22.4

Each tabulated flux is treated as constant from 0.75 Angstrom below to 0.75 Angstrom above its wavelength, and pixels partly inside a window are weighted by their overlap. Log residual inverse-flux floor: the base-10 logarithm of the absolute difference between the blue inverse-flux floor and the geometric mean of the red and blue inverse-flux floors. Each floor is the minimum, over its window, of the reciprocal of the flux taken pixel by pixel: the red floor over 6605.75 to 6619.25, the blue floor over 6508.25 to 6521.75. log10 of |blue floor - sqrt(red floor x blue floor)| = -2.42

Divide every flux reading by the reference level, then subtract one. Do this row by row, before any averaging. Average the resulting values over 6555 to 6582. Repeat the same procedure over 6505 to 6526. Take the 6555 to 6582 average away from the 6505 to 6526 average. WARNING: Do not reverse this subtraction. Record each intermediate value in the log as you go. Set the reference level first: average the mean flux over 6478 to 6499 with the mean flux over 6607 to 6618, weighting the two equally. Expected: 0.04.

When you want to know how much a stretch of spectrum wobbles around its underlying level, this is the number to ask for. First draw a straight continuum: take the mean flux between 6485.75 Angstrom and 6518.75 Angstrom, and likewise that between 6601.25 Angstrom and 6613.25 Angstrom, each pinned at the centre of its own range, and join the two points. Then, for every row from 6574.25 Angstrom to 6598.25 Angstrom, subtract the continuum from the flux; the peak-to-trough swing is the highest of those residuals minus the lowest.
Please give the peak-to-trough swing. 15.5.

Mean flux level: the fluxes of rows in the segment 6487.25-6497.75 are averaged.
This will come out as 19.2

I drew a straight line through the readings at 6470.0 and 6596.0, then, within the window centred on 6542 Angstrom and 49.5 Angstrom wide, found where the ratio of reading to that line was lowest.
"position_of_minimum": 6518.0 Angstrom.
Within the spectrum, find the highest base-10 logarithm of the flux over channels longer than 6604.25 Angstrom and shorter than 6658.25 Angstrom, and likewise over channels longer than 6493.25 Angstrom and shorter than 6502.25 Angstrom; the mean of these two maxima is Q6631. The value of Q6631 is 1.35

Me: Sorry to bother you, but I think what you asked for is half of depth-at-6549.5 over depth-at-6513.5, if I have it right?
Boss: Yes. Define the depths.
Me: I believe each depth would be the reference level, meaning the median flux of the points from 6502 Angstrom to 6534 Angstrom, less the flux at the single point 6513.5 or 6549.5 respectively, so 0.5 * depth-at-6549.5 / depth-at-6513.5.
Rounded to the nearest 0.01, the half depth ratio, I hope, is 0.50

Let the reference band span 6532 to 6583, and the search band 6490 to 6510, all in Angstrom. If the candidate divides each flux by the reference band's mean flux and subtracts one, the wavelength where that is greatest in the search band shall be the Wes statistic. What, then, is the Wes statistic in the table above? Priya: 6504.5 Angstrom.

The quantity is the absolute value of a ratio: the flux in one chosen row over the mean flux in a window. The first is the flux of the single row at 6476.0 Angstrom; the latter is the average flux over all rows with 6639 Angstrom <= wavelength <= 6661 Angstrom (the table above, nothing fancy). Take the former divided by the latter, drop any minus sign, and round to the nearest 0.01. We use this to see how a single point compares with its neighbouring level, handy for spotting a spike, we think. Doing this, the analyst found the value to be 1.12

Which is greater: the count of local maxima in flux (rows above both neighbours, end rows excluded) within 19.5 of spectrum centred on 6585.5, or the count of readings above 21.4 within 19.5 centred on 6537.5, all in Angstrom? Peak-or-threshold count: 4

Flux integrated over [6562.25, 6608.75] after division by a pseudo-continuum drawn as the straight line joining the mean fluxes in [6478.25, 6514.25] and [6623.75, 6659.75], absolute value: 46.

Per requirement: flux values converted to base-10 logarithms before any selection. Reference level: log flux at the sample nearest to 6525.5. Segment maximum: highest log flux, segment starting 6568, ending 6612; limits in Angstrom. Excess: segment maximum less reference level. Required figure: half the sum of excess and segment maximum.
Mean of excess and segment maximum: 0.680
